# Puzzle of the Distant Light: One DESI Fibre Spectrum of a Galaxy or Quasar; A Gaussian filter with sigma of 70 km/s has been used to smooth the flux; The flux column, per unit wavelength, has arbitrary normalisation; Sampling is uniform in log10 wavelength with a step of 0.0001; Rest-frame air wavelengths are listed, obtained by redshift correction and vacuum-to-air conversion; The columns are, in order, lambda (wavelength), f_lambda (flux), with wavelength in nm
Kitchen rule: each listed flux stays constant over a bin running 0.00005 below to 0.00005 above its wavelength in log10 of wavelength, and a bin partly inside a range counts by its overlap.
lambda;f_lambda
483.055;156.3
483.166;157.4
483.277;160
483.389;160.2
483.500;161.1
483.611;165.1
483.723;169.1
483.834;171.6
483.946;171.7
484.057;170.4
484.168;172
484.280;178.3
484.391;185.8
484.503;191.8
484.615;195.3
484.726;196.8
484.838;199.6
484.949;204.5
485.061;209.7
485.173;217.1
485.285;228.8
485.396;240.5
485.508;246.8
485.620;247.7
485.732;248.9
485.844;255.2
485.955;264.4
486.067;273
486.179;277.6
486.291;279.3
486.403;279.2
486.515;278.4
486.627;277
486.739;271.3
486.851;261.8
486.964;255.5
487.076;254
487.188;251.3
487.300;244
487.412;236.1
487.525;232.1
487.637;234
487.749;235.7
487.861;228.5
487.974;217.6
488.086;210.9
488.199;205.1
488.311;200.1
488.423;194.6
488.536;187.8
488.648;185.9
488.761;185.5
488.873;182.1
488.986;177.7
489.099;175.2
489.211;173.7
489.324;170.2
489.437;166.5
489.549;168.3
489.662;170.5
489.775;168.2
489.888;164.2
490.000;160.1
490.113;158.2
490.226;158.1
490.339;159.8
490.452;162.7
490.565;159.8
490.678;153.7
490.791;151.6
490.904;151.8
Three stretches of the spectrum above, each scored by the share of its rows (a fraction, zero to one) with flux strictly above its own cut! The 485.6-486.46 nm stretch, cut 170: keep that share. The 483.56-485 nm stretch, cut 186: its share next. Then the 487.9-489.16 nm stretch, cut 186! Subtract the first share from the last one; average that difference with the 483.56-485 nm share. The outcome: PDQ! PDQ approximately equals -0.03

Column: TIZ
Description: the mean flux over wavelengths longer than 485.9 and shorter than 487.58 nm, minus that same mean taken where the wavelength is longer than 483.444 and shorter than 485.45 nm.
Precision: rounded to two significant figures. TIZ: 72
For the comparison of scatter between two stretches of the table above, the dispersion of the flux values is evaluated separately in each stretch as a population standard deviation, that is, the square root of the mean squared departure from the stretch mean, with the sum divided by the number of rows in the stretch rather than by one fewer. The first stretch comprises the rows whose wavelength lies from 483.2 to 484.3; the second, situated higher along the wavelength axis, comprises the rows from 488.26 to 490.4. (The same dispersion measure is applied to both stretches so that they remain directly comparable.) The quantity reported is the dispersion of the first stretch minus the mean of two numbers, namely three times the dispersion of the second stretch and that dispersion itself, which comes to -18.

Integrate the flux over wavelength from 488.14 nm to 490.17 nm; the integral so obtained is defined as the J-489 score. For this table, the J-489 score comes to 360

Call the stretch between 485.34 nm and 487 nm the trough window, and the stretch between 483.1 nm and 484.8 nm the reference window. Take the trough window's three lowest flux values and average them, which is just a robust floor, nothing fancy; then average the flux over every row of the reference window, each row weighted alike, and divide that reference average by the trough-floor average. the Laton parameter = 0.71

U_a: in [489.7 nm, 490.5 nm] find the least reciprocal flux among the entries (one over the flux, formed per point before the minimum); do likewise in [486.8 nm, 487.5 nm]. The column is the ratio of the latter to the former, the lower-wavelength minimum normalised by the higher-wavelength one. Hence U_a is 0.64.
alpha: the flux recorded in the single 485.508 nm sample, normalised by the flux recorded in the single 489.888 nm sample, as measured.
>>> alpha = 1.50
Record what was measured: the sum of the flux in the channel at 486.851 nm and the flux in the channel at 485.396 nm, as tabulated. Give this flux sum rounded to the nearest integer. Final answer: 502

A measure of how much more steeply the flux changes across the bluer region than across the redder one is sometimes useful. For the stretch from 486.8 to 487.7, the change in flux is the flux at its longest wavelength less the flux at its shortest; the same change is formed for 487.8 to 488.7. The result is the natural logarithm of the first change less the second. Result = 2.7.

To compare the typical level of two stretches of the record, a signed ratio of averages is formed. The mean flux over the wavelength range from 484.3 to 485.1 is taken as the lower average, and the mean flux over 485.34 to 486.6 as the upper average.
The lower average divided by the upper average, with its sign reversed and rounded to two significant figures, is -0.75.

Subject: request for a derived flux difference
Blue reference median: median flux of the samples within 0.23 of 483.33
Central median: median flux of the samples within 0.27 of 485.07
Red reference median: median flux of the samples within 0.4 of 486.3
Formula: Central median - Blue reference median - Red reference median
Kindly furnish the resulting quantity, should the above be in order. -228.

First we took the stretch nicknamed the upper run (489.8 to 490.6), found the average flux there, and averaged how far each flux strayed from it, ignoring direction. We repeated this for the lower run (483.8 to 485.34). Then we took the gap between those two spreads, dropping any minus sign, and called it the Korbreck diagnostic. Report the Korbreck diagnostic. 13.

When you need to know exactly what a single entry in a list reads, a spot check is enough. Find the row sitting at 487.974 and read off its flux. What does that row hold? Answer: 217.6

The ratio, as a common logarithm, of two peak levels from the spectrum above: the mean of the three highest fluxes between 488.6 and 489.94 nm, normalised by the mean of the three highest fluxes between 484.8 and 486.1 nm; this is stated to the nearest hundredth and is -0.16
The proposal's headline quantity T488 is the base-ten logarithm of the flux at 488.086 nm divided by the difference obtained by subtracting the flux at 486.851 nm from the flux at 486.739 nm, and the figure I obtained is 1.35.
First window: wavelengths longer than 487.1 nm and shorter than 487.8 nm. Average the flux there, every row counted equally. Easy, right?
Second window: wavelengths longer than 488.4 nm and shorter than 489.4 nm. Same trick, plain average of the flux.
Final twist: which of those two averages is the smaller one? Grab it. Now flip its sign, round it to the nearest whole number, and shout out -181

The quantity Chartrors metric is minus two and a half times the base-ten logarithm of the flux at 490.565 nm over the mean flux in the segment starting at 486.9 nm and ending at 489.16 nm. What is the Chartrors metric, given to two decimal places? 0.32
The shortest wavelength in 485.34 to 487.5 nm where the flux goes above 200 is 485.396 nm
